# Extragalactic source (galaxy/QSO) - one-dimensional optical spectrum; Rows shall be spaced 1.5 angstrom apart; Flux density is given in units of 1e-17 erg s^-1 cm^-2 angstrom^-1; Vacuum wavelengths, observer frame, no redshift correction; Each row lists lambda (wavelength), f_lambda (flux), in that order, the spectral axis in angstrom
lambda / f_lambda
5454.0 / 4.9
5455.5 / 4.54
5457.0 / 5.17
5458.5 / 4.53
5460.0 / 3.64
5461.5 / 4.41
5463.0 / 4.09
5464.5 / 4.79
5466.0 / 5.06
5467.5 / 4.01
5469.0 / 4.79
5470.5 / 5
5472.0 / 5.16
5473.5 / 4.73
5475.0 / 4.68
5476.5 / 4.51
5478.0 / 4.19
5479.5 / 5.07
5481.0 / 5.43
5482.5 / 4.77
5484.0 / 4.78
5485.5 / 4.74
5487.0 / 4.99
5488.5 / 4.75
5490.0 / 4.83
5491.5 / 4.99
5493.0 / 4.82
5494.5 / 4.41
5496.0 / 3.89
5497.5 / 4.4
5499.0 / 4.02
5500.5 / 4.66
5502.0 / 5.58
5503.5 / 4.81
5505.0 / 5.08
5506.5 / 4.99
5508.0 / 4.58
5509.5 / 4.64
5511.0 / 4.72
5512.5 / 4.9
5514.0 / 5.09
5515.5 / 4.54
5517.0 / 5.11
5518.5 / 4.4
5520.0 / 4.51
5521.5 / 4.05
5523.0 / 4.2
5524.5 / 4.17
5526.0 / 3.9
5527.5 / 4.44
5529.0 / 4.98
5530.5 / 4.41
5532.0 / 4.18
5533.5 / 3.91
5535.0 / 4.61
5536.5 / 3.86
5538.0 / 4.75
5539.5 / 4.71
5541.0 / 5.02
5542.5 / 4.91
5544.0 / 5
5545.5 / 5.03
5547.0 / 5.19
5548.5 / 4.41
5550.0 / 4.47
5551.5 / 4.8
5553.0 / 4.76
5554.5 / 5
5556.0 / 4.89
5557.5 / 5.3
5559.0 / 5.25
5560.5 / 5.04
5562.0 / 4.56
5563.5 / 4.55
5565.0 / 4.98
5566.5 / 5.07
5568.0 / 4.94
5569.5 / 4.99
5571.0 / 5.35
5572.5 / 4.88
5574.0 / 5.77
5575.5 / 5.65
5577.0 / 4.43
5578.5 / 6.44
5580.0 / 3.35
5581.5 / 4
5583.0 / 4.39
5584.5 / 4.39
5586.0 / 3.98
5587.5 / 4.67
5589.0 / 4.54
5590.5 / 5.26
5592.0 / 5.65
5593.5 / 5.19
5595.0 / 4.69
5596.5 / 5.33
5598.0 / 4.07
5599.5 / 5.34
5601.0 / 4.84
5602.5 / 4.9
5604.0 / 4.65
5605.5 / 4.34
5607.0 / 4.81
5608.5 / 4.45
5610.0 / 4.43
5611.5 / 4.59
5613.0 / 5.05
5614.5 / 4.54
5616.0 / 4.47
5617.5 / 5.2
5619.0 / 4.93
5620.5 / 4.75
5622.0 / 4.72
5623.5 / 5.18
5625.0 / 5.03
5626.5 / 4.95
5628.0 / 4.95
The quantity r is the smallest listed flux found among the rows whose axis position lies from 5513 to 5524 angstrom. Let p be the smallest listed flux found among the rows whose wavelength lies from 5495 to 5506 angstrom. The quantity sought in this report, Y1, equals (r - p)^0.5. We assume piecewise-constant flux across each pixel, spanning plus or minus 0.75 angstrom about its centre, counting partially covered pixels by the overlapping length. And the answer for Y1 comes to 0.4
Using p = 3.89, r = 4.05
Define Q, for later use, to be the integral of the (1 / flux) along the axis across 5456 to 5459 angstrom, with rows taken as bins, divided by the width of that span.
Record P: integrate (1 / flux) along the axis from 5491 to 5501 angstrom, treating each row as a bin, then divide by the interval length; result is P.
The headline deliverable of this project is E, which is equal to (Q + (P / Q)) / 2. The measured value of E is 0.652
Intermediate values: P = 0.227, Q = 0.207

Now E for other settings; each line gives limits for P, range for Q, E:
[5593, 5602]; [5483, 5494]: 0.600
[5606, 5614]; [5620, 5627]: 0.632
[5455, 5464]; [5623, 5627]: 0.679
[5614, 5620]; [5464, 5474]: 0.604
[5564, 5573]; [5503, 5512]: 0.582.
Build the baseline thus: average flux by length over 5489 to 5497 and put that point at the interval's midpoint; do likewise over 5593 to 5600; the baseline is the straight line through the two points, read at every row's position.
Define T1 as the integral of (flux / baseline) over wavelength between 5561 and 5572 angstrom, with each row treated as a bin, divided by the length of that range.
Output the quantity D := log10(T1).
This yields 0.010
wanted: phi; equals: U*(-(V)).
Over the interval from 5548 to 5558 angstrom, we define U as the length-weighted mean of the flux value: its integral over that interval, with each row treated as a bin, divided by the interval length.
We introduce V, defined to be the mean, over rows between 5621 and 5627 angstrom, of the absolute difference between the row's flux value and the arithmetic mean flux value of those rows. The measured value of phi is -0.65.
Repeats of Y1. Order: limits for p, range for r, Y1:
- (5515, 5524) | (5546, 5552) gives 0.6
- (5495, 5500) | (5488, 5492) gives 0.9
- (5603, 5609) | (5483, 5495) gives 0.3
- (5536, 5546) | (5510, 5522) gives 0.4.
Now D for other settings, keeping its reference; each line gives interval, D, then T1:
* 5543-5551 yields 0.007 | 1.02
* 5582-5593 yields -0.016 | 0.96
